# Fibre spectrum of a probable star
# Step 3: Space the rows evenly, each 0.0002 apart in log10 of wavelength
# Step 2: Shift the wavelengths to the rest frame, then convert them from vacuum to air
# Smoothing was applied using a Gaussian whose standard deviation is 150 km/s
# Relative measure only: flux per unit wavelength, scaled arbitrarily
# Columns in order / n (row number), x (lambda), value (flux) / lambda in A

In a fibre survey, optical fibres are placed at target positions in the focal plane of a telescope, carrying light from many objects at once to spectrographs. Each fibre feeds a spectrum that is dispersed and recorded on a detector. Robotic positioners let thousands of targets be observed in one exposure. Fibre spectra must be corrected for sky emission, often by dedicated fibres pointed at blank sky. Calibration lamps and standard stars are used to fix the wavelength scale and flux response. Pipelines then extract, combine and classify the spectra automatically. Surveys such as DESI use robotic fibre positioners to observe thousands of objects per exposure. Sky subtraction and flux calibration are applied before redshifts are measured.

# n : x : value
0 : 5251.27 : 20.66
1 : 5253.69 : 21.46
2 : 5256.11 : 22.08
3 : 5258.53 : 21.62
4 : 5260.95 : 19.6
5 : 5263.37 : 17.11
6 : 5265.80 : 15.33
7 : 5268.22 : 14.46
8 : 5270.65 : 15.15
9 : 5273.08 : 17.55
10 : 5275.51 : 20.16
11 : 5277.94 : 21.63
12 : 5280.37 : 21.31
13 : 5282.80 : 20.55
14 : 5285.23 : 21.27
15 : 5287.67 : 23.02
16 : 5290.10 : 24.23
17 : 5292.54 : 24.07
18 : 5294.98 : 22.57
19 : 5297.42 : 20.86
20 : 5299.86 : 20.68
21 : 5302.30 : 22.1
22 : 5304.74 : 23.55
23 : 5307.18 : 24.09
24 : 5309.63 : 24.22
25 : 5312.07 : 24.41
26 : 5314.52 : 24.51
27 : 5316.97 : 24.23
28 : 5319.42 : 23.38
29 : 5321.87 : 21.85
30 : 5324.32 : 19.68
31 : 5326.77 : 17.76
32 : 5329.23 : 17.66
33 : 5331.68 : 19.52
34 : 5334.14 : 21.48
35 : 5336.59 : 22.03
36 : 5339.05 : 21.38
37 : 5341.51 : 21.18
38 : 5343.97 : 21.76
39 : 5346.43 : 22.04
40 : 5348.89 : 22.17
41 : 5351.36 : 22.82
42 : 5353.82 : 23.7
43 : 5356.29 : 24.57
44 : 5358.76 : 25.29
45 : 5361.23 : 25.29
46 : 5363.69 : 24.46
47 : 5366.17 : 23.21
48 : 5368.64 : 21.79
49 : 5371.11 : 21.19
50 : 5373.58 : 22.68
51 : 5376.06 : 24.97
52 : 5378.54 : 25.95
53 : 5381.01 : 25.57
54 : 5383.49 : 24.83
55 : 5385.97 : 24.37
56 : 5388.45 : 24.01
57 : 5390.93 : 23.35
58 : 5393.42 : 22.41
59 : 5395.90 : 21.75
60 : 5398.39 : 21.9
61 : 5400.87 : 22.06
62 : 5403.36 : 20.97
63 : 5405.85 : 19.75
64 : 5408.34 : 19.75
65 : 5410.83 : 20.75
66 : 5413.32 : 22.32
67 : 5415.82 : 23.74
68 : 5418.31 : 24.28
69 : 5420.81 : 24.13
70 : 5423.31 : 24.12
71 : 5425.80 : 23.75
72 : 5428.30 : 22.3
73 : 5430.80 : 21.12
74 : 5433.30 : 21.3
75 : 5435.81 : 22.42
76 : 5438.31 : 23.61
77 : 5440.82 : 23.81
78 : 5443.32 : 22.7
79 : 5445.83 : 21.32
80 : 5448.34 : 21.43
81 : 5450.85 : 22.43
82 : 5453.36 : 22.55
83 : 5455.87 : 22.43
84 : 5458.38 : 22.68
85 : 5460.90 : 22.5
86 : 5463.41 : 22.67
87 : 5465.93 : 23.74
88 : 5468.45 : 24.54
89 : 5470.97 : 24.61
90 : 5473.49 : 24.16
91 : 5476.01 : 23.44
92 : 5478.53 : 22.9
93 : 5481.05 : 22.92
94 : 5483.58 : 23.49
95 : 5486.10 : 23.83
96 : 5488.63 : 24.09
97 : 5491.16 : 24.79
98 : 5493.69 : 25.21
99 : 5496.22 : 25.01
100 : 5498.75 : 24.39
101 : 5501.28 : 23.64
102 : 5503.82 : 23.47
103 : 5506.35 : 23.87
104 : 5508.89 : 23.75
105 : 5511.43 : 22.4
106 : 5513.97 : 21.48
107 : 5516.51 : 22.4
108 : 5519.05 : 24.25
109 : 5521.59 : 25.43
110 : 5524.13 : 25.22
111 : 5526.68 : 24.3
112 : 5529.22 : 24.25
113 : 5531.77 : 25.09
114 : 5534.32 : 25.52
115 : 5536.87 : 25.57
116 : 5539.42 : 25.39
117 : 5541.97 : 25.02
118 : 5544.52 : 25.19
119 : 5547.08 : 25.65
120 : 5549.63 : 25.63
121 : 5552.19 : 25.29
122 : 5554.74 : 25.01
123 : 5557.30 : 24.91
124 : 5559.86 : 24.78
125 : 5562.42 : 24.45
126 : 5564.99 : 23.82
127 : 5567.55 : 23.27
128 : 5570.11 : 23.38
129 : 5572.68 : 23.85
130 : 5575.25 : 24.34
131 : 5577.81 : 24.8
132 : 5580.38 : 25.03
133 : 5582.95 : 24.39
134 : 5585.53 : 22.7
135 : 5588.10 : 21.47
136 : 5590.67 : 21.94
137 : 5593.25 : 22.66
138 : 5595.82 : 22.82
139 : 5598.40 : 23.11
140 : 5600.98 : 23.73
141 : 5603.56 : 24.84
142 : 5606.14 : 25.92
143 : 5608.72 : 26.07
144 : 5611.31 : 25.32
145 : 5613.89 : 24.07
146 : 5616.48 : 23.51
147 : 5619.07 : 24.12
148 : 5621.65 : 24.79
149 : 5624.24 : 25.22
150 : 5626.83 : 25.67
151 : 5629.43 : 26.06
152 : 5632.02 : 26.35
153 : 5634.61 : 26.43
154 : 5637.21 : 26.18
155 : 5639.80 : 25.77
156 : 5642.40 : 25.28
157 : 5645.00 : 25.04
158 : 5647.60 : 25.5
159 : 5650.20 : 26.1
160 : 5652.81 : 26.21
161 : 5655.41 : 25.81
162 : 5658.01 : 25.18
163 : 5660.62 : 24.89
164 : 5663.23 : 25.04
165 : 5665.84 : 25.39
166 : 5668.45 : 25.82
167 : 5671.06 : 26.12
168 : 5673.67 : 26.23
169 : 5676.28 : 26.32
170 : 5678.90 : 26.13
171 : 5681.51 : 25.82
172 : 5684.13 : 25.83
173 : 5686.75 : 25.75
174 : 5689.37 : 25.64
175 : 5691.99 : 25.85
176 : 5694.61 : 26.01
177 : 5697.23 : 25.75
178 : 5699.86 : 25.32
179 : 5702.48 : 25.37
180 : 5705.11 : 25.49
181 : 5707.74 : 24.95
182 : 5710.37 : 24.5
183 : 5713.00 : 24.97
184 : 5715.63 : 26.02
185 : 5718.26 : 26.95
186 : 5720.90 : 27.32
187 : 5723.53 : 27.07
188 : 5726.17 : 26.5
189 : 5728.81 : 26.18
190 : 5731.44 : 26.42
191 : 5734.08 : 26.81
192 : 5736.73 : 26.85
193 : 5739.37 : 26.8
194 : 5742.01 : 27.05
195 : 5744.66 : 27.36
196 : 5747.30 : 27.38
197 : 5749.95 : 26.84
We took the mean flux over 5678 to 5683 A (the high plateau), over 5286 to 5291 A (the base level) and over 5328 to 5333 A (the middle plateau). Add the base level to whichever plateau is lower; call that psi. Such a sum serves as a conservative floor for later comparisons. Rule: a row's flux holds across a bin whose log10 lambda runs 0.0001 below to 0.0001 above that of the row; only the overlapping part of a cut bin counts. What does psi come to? 42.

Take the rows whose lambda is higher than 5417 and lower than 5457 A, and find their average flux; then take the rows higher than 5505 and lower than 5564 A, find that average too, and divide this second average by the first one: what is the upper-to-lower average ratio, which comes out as 1.08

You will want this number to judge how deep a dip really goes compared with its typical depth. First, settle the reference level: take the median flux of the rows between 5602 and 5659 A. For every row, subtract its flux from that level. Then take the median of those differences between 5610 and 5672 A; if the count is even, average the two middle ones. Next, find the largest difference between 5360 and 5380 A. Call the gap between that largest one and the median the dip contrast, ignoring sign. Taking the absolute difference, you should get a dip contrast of 4.3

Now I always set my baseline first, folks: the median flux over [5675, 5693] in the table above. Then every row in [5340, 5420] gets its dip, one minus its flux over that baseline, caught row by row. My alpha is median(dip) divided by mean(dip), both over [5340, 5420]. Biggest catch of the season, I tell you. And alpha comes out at 1.1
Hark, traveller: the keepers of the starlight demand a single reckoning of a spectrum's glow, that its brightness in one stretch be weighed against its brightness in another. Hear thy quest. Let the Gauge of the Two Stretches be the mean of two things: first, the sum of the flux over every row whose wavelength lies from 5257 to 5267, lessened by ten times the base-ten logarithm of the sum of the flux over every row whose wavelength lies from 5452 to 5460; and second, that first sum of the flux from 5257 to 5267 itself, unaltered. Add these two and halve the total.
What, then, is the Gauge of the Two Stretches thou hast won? 65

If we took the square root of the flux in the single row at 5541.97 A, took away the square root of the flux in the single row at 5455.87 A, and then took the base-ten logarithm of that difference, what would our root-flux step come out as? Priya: -0.58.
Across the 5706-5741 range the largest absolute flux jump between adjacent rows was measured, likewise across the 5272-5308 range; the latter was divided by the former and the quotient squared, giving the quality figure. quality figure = 6.2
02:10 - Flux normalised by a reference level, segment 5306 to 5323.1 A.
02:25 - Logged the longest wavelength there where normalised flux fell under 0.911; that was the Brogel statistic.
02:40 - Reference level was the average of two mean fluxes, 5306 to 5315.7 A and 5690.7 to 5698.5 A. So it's 5321.87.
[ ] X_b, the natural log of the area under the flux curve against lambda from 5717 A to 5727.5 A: 5.65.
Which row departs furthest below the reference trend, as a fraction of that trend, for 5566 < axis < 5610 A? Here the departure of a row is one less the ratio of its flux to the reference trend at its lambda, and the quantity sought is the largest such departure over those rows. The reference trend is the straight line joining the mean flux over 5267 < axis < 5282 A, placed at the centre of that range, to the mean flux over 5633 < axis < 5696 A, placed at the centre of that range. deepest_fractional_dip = 0.12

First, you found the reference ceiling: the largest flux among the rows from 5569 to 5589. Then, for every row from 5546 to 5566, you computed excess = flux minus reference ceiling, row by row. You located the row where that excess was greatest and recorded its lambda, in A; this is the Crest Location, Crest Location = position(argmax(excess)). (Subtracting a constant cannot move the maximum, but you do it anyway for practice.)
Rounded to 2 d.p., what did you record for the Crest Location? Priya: 5547.08 A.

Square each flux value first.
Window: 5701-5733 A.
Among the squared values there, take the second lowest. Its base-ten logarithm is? 2.79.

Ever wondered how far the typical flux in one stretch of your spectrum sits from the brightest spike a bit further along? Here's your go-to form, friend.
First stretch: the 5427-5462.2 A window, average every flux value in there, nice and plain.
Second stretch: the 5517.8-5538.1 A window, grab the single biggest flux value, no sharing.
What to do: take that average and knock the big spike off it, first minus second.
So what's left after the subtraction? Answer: -3.2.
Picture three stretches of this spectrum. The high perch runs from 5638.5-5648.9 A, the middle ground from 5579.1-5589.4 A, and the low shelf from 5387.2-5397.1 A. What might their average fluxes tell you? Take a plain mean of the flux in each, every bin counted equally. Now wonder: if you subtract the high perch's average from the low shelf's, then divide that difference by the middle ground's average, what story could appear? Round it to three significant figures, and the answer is -0.108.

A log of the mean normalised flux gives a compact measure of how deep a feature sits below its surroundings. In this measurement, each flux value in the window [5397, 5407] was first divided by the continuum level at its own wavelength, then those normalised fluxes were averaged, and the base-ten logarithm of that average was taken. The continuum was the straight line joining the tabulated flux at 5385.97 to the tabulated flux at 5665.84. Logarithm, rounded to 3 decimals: -0.062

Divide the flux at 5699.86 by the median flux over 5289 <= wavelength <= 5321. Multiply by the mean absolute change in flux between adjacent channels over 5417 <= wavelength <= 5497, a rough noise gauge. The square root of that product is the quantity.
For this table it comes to 0.75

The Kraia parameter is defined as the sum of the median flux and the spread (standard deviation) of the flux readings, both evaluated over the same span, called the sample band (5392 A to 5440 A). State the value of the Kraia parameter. 23.7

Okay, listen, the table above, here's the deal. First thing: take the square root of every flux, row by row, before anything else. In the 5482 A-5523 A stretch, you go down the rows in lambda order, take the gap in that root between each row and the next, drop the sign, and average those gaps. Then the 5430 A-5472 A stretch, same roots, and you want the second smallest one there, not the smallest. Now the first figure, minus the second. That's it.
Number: -4.55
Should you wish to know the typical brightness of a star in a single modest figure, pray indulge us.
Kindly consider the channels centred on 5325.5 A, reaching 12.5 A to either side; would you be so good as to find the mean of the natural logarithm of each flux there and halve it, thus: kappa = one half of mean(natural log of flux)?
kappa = 1.52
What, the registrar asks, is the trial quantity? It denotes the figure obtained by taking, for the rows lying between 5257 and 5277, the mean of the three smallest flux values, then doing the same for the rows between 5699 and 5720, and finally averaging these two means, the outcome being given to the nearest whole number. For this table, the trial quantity 20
